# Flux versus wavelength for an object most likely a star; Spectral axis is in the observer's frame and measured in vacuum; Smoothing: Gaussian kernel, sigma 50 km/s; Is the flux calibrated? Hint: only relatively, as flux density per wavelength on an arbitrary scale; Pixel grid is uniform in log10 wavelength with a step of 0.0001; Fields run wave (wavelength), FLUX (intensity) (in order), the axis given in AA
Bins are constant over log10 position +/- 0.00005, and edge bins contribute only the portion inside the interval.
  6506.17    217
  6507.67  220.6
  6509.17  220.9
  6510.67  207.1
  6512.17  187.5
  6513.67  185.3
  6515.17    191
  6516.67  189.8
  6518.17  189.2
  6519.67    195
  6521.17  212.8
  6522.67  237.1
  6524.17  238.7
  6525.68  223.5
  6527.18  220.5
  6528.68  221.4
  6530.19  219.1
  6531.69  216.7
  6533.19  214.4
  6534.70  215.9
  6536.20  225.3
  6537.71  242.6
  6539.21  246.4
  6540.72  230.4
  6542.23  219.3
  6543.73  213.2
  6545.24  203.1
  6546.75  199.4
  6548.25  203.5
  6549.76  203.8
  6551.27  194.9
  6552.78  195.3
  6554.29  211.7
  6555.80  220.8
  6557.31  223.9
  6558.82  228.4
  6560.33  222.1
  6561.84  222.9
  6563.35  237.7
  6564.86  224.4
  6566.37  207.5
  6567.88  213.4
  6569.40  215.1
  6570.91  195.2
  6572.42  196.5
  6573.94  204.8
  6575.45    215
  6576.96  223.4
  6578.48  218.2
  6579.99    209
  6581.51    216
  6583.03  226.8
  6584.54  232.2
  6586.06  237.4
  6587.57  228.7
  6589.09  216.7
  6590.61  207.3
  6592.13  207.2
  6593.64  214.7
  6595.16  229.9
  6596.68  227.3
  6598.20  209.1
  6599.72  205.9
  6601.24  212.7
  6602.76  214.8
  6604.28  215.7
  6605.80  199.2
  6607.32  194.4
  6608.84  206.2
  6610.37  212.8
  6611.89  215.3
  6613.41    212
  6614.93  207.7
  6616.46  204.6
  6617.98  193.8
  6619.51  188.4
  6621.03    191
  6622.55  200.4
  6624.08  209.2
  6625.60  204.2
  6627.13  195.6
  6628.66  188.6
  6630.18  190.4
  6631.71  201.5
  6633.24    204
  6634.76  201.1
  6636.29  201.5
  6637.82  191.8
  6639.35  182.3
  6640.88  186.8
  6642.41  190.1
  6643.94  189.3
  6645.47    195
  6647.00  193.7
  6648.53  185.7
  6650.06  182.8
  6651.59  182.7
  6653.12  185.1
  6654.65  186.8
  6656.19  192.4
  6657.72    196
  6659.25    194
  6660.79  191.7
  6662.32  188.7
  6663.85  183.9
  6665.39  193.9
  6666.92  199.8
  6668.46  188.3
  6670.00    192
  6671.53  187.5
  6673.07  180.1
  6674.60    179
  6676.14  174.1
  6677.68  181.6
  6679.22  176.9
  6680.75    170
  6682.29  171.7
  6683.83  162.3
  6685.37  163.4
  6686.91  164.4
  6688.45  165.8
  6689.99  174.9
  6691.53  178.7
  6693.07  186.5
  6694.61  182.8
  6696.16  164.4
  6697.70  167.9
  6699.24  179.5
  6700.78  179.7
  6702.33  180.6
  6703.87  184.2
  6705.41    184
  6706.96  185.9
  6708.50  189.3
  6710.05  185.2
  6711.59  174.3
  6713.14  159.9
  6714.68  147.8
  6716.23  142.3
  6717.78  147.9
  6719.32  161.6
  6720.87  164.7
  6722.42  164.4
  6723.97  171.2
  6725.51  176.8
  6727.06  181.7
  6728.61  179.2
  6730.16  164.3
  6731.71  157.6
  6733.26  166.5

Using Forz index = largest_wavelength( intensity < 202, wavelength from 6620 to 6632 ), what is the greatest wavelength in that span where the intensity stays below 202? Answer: 6631.71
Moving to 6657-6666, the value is 6665.39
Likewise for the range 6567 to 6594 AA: 6572.42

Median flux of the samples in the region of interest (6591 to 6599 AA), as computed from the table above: 215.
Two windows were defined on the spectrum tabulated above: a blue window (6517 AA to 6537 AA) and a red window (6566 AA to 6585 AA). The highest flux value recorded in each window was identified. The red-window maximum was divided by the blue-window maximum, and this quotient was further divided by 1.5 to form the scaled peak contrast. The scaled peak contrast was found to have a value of 0.649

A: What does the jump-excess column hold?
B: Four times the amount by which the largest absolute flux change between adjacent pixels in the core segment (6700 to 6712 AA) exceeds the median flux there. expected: -693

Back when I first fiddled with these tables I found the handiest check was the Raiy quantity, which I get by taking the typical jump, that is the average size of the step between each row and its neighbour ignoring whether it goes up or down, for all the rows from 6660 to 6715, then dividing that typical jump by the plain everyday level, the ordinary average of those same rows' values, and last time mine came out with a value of 0.032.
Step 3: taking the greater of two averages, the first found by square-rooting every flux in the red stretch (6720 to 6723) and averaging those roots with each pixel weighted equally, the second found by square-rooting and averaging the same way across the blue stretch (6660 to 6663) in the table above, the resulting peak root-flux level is 13.8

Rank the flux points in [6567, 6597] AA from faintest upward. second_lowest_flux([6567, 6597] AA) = 196.5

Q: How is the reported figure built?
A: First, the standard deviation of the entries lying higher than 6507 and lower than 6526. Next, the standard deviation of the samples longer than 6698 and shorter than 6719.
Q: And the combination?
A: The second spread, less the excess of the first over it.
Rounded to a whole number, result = 14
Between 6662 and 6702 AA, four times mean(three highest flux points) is 781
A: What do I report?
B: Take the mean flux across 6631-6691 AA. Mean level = 185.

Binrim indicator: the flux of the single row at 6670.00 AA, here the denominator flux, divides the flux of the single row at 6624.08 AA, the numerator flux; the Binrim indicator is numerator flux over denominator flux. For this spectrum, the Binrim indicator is 1.09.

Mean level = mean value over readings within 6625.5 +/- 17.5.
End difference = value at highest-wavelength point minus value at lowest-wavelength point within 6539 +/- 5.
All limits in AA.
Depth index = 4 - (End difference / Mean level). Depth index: 4.01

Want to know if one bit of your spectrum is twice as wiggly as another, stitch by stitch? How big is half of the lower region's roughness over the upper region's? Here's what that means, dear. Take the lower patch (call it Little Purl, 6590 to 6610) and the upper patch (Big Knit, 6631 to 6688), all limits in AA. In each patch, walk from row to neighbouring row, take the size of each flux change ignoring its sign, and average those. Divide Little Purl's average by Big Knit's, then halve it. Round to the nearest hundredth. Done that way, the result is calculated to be 0.85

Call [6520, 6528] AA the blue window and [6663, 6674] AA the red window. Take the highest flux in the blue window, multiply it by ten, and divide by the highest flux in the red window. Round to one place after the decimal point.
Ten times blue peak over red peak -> 11.9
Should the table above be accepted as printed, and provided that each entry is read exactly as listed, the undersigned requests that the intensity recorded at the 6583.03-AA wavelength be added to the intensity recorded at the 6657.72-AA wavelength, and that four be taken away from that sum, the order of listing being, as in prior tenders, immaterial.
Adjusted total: 419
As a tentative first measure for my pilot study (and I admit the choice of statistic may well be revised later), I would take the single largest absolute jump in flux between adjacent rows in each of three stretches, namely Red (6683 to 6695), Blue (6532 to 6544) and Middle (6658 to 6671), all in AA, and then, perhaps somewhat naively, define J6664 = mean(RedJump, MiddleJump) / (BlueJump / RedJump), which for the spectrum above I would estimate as 5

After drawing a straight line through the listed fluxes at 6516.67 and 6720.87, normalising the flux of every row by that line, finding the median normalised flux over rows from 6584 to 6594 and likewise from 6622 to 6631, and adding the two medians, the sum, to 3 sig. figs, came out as 2.32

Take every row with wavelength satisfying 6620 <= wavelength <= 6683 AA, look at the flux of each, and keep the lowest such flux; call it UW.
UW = 170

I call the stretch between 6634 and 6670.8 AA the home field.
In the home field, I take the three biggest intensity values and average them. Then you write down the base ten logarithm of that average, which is 2.30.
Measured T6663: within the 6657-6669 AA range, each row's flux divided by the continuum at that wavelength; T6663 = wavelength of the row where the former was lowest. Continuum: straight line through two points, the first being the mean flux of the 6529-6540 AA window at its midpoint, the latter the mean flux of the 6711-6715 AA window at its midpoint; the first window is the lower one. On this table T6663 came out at 6663.85 AA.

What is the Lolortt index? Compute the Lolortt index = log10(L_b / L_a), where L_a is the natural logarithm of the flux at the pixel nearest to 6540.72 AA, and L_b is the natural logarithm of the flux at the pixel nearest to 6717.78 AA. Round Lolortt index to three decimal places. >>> -0.037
